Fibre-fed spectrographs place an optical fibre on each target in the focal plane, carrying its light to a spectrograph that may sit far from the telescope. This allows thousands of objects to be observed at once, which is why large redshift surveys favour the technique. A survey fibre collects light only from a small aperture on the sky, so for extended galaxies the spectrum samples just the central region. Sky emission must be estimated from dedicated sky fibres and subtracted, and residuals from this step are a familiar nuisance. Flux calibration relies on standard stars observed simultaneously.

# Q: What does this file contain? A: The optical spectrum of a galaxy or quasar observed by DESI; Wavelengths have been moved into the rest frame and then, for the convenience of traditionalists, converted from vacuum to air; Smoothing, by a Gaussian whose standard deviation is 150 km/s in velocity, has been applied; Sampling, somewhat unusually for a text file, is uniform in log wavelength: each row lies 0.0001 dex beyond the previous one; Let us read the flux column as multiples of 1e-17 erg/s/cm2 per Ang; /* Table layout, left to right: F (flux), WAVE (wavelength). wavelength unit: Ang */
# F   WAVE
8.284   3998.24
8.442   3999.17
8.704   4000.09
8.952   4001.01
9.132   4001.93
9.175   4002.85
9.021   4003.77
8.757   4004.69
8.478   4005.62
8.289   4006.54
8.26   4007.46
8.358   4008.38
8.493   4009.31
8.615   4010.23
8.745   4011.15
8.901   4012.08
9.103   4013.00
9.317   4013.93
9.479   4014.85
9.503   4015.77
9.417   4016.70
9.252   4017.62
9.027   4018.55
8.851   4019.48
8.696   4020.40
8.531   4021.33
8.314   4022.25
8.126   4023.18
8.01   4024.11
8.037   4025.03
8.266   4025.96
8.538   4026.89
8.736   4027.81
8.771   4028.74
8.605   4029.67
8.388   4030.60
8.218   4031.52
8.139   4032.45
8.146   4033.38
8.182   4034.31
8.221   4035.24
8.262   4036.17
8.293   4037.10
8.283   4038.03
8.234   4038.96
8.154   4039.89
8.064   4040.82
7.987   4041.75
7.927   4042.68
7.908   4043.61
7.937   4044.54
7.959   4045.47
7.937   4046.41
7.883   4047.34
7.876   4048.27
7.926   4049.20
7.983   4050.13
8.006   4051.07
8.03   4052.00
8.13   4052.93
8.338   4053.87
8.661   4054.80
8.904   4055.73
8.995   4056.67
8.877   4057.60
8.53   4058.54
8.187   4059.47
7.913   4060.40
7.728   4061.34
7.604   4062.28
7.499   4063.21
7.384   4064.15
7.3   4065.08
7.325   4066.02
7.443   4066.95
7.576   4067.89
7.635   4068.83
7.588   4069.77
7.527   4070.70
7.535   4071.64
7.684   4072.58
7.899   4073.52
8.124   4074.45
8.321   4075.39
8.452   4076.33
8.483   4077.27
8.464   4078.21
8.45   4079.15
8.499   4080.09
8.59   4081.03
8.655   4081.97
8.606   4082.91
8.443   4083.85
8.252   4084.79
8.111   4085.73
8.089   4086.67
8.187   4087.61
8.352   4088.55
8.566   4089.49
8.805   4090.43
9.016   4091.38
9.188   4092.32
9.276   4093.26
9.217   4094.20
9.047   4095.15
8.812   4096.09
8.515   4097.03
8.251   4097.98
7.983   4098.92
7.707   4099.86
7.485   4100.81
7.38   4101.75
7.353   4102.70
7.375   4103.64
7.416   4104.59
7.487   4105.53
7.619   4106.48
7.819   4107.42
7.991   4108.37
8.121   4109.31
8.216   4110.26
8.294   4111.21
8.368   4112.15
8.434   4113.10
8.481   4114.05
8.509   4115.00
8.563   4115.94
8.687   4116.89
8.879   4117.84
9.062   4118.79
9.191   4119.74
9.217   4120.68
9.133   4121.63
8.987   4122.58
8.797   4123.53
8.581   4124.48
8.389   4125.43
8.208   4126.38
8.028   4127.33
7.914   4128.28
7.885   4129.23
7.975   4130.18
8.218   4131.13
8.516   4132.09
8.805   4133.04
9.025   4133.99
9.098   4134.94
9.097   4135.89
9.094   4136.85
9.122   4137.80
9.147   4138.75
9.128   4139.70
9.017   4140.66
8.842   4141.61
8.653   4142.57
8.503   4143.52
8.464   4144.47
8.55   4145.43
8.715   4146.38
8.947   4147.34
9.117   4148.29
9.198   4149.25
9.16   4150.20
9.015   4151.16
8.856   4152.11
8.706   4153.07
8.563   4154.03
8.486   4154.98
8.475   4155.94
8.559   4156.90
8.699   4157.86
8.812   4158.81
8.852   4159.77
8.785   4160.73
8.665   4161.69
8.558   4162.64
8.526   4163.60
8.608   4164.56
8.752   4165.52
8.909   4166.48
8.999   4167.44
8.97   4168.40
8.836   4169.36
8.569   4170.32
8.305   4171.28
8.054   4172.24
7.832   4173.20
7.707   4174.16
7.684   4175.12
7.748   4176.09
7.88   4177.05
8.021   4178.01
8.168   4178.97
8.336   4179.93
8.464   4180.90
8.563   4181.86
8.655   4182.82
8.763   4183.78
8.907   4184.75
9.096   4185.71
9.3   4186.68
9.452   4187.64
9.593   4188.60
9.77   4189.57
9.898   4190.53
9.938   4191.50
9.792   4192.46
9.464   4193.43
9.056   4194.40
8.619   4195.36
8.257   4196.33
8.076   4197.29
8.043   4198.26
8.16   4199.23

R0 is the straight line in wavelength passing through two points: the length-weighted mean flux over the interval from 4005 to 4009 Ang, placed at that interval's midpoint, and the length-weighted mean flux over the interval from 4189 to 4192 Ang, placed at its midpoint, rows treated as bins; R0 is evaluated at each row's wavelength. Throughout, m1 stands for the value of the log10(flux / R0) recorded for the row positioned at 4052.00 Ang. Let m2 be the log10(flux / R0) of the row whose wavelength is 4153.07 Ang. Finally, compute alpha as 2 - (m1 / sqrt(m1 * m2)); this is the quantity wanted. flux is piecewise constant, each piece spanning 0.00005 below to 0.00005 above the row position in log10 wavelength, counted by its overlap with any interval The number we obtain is 2.9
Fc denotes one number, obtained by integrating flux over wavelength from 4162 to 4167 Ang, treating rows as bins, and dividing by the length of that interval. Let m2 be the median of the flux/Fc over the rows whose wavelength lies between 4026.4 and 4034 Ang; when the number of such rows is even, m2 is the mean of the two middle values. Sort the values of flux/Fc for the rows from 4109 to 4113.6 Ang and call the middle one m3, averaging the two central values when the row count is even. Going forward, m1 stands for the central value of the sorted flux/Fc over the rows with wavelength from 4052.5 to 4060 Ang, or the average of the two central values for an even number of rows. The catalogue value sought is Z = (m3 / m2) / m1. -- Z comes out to 0.99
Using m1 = 0.99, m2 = 0.98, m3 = 0.96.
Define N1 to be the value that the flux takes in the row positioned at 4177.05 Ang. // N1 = 7.88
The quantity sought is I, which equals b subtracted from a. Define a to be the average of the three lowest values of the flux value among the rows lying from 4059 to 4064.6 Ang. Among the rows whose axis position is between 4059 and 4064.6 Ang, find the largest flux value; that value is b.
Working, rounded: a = 7.50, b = 8.187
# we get -0.69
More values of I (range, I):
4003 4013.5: -0.80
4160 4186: -1.38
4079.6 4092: -0.89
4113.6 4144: -1.29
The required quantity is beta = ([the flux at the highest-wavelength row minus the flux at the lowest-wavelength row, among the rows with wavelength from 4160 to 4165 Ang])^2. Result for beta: 0.03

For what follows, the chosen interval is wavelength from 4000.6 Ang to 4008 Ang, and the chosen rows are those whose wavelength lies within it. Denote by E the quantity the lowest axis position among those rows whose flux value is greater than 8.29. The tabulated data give 4001.01 Ang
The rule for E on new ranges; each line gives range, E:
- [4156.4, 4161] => 4156.90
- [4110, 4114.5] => 4111.21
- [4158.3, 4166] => 4158.81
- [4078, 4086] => 4078.21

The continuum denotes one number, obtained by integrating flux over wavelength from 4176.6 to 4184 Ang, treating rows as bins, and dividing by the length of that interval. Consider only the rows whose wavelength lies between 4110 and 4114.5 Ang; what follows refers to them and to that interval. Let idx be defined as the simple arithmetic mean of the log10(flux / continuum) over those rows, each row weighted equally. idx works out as 0.00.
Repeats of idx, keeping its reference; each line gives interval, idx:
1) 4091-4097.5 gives 0.03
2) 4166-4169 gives 0.03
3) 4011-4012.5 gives 0.02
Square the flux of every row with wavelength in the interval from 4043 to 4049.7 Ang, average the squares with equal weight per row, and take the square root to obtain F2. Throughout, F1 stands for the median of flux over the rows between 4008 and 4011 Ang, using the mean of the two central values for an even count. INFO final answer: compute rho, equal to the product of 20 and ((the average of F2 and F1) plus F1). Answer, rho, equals 334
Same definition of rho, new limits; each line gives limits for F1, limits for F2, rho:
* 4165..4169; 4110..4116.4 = 352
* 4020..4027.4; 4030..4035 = 331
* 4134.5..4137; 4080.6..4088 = 357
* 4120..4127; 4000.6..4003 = 355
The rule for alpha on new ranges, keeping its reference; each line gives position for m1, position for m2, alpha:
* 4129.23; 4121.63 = 5.1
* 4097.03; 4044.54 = 2.9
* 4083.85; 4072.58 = 2.7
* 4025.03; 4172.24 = 2.5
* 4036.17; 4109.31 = 2.6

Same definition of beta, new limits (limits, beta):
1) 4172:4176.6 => 0.09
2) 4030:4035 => 0.04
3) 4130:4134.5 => 1.10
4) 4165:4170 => 0.01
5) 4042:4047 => 0.00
